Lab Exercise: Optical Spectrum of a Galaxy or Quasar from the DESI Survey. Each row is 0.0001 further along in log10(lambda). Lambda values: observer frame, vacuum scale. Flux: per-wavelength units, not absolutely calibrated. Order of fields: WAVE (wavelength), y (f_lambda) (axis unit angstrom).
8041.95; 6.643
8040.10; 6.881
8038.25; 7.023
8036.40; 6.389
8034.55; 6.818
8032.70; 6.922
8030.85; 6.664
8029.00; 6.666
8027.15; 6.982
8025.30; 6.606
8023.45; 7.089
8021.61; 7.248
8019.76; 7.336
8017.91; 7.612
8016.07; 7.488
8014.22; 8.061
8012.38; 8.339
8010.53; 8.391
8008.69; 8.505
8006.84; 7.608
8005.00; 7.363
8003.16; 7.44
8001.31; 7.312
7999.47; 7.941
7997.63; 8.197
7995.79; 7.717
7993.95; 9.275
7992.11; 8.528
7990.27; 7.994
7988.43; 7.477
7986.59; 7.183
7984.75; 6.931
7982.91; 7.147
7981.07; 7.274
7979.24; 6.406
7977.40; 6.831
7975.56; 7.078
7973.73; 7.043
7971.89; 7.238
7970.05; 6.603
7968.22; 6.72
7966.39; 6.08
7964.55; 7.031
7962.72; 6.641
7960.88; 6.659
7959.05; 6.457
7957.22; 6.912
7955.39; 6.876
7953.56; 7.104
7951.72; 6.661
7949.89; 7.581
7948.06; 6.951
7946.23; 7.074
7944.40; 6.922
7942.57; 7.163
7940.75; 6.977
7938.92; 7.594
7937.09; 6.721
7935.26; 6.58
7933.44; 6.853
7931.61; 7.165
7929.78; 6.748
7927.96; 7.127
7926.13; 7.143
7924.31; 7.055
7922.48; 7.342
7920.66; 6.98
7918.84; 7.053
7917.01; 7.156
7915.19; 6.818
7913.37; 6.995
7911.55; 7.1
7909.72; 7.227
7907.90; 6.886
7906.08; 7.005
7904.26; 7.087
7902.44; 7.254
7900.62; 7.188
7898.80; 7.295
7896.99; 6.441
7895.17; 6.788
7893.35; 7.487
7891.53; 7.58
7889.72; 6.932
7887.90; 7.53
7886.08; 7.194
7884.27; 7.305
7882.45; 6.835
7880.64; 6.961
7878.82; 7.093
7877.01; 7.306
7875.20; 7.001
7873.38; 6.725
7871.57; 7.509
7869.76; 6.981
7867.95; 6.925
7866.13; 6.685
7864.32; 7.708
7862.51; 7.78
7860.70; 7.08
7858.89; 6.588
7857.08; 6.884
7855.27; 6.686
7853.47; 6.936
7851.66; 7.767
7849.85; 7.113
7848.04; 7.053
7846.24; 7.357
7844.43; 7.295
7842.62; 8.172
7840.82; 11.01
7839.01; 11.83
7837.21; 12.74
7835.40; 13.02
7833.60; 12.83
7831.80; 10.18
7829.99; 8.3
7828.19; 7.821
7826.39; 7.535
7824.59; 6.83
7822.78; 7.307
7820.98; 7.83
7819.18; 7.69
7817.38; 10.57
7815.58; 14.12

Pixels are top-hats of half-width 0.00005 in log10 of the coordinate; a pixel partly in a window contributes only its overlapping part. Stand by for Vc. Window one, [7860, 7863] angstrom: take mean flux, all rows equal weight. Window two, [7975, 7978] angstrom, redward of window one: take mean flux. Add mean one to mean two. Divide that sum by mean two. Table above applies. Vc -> 2.07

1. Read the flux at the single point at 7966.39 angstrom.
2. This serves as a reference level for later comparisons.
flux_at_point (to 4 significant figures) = 6.080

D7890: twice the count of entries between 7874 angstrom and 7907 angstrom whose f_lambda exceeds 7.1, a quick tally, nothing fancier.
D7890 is 18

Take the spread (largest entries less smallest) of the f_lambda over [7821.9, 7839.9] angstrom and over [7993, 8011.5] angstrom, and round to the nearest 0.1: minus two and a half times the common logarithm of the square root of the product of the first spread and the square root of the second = -1.2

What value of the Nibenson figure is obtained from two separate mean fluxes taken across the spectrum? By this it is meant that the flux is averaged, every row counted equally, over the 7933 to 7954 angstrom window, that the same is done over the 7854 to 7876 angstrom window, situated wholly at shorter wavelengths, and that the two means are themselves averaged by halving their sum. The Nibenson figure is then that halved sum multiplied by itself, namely 49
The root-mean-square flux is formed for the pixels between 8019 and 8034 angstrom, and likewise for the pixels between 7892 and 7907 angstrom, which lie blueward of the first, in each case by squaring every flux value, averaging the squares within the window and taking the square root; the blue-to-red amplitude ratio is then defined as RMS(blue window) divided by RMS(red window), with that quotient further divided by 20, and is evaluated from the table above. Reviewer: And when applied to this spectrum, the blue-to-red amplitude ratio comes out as 0.0509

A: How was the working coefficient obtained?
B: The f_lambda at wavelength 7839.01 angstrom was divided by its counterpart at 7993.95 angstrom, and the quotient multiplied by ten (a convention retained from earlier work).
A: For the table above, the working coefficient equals 12.8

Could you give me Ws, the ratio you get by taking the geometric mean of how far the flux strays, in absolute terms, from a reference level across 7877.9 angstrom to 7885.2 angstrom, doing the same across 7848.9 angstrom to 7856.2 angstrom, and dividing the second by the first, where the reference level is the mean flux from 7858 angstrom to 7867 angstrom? 1.5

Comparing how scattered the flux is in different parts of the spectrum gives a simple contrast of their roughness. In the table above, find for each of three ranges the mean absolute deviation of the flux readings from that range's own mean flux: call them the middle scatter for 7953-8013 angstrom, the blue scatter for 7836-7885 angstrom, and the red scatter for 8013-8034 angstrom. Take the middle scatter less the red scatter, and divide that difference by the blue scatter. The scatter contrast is 0.21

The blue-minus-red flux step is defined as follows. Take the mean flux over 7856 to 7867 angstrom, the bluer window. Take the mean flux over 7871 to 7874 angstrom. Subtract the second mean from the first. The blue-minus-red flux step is 0.0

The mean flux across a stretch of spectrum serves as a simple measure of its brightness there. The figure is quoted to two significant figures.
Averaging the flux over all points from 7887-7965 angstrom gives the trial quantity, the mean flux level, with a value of 7.0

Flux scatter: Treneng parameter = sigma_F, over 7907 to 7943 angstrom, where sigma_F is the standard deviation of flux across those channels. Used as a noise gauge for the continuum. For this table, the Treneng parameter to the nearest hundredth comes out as 0.23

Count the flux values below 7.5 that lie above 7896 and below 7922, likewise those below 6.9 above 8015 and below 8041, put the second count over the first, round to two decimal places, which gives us 0.43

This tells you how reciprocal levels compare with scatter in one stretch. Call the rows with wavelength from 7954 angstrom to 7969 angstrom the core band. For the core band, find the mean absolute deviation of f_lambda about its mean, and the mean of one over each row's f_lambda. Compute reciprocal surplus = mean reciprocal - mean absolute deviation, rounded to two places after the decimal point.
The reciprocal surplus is -0.06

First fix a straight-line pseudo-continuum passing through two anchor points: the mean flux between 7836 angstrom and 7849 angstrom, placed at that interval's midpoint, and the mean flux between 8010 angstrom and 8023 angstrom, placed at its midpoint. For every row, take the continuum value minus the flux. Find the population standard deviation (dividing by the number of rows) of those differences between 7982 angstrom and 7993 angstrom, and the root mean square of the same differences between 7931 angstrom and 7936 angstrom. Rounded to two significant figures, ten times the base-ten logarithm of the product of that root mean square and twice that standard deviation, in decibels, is 2.9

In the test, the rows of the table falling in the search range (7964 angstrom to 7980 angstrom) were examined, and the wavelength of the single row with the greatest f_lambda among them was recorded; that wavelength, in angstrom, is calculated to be 7971.89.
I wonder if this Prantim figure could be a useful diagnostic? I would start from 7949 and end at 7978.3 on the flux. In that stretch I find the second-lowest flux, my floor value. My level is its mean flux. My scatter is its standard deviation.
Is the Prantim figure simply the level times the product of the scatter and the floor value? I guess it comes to 15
